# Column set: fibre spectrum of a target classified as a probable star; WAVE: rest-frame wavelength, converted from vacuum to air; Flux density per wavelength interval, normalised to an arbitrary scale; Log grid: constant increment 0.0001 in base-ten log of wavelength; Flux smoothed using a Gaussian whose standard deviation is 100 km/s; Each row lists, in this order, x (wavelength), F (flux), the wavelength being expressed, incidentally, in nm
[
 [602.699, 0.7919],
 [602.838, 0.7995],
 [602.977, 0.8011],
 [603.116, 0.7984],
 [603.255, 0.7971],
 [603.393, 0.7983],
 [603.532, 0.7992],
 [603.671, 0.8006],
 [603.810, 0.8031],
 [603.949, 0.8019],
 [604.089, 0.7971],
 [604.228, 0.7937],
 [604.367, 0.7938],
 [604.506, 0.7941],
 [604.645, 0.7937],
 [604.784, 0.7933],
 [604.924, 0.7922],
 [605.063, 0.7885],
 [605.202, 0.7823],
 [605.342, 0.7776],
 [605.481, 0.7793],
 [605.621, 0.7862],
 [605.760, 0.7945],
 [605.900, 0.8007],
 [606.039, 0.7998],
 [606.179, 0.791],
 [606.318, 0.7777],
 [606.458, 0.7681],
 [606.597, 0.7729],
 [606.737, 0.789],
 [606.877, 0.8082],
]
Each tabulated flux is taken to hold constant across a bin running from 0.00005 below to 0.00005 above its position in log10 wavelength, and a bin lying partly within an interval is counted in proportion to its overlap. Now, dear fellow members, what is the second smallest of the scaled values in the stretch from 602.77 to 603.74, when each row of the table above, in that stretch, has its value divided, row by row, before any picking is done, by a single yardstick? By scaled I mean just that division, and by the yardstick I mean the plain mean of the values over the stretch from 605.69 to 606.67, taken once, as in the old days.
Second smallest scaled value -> 1.015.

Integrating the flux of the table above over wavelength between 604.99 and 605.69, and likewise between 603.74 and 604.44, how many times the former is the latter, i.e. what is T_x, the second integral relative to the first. 1.02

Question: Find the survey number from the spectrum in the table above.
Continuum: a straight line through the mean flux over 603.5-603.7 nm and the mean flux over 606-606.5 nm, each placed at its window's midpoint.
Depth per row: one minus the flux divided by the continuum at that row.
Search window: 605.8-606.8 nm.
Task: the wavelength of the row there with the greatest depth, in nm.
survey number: 606.458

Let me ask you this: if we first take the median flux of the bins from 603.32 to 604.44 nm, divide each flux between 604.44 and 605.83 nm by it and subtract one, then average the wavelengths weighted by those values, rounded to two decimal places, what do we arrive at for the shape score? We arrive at 605.24 nm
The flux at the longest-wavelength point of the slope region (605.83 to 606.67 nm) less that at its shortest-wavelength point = -0.028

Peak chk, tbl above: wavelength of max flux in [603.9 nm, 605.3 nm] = 603.949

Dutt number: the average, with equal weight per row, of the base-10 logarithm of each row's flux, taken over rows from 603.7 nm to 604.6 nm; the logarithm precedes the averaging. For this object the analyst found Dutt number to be -0.098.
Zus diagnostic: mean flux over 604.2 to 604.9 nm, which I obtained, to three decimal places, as 0.794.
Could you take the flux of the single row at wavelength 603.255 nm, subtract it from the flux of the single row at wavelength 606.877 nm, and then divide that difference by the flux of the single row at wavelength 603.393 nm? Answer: 0.014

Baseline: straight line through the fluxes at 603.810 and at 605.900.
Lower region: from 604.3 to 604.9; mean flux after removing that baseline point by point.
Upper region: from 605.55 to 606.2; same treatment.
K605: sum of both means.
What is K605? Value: -0.015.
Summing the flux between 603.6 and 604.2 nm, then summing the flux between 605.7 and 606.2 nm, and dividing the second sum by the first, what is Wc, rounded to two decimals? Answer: 0.99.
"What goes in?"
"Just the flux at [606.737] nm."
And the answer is 0.789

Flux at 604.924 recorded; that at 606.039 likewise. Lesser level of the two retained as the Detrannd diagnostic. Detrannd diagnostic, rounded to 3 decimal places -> 0.792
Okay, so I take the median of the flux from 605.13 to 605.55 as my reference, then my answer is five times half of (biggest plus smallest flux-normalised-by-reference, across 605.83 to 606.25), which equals 5.11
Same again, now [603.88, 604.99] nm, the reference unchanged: 5.11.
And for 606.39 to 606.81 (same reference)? 5.00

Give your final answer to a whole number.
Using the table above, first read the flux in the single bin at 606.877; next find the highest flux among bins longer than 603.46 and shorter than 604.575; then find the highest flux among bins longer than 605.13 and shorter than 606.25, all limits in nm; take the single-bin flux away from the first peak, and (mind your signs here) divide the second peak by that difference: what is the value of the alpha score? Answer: -157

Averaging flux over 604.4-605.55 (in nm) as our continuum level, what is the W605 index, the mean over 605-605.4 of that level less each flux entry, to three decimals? 0.005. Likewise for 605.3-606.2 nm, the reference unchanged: -0.002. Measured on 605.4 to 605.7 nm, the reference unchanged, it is 0.005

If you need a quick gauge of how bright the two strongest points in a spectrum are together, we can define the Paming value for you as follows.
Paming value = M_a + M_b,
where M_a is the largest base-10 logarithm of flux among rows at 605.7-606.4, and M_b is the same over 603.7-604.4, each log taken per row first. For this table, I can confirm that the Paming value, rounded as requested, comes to -0.192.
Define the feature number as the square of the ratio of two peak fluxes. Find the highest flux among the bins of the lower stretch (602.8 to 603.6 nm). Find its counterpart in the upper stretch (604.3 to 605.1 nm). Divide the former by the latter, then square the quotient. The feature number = 1.02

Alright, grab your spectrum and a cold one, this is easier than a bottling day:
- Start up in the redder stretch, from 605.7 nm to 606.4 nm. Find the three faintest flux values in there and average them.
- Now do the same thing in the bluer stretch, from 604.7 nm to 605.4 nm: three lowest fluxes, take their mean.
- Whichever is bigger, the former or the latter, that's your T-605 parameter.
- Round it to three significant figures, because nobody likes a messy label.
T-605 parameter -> 0.788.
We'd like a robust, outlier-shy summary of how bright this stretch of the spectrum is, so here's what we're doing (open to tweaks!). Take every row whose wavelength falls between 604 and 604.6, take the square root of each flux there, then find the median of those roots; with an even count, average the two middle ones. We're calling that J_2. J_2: 0.891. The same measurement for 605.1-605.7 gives 0.884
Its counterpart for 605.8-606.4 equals 0.892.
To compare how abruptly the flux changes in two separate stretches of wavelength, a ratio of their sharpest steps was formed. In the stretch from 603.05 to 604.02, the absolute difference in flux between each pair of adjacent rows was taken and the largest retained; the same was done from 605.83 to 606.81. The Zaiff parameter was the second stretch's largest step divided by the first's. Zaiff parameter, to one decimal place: 6.4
